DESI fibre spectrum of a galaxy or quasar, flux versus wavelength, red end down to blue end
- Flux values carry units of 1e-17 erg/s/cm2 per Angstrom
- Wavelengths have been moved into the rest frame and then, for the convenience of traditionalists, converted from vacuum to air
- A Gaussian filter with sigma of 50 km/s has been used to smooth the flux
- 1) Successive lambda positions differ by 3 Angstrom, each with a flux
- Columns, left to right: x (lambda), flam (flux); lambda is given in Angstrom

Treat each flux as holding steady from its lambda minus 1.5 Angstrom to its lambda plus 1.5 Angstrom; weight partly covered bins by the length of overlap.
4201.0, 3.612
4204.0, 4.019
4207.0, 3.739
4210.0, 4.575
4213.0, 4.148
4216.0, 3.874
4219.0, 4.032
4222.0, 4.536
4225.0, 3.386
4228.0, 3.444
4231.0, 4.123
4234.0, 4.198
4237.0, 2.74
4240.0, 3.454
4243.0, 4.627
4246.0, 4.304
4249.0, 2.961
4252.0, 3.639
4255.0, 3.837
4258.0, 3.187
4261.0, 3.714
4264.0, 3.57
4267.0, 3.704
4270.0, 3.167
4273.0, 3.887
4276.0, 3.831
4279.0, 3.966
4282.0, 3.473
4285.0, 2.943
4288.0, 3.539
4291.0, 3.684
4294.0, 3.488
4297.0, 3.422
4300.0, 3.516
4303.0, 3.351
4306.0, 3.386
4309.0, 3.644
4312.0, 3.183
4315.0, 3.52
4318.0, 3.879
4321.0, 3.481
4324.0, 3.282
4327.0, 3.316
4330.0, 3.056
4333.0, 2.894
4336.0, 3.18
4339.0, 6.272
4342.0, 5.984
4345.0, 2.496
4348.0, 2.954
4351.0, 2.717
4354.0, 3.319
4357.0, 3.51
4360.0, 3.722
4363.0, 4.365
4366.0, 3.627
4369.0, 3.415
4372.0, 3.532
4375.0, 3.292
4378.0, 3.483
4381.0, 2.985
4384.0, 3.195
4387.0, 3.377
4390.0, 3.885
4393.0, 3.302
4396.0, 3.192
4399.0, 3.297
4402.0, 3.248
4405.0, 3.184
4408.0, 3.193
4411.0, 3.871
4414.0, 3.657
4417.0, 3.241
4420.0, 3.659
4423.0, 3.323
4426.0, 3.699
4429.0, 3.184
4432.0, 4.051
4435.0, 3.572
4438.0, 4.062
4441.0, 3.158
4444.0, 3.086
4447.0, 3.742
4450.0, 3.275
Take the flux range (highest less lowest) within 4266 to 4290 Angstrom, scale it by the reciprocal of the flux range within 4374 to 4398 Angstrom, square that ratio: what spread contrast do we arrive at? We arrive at 1.29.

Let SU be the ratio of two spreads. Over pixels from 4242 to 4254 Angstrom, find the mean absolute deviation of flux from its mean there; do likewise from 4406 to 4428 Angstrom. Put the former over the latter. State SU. 2.5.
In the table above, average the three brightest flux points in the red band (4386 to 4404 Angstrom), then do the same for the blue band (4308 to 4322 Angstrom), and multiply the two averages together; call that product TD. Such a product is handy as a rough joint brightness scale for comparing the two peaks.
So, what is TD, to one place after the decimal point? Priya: 13.0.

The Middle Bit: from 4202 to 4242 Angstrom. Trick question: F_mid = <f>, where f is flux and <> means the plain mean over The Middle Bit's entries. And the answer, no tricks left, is 3.87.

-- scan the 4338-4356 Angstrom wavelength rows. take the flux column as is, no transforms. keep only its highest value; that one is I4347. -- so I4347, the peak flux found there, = 6.272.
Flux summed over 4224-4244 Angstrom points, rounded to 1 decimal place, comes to 26.0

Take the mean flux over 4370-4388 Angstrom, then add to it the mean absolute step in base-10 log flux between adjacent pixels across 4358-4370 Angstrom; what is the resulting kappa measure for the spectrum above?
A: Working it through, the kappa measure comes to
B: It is 3.37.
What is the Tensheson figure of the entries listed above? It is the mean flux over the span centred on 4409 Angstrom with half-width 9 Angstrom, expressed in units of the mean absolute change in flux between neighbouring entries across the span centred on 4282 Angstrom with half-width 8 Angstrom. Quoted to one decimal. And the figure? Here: 7.8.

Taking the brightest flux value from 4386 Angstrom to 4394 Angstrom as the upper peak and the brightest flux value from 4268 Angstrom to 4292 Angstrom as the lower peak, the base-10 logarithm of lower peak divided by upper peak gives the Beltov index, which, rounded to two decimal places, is 0.01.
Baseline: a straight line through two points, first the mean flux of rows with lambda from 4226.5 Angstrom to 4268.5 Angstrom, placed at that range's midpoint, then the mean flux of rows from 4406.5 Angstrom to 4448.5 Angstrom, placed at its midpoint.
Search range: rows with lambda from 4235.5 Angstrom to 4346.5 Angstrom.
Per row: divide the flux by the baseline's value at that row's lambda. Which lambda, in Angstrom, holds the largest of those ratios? 4339.0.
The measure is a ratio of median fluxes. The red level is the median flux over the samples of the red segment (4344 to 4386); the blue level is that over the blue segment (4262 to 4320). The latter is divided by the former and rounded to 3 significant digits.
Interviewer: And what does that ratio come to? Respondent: 1.05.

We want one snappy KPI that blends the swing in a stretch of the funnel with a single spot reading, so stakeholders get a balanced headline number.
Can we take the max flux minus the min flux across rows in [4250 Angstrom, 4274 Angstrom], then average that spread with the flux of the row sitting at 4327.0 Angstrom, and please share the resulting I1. 2.02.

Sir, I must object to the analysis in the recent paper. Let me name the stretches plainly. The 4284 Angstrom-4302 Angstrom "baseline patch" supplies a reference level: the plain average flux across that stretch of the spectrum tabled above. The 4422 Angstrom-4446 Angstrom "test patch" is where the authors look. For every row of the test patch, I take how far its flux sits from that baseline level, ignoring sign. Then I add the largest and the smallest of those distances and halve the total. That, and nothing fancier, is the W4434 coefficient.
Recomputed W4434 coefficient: 0.37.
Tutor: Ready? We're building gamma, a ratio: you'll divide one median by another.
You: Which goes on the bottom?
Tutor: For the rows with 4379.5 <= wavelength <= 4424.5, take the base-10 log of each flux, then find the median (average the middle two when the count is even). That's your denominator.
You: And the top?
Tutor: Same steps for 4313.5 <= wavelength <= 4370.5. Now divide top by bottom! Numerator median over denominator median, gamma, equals 1.03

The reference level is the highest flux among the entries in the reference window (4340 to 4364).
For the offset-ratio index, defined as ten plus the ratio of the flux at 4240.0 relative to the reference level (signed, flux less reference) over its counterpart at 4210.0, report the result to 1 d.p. 11.8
